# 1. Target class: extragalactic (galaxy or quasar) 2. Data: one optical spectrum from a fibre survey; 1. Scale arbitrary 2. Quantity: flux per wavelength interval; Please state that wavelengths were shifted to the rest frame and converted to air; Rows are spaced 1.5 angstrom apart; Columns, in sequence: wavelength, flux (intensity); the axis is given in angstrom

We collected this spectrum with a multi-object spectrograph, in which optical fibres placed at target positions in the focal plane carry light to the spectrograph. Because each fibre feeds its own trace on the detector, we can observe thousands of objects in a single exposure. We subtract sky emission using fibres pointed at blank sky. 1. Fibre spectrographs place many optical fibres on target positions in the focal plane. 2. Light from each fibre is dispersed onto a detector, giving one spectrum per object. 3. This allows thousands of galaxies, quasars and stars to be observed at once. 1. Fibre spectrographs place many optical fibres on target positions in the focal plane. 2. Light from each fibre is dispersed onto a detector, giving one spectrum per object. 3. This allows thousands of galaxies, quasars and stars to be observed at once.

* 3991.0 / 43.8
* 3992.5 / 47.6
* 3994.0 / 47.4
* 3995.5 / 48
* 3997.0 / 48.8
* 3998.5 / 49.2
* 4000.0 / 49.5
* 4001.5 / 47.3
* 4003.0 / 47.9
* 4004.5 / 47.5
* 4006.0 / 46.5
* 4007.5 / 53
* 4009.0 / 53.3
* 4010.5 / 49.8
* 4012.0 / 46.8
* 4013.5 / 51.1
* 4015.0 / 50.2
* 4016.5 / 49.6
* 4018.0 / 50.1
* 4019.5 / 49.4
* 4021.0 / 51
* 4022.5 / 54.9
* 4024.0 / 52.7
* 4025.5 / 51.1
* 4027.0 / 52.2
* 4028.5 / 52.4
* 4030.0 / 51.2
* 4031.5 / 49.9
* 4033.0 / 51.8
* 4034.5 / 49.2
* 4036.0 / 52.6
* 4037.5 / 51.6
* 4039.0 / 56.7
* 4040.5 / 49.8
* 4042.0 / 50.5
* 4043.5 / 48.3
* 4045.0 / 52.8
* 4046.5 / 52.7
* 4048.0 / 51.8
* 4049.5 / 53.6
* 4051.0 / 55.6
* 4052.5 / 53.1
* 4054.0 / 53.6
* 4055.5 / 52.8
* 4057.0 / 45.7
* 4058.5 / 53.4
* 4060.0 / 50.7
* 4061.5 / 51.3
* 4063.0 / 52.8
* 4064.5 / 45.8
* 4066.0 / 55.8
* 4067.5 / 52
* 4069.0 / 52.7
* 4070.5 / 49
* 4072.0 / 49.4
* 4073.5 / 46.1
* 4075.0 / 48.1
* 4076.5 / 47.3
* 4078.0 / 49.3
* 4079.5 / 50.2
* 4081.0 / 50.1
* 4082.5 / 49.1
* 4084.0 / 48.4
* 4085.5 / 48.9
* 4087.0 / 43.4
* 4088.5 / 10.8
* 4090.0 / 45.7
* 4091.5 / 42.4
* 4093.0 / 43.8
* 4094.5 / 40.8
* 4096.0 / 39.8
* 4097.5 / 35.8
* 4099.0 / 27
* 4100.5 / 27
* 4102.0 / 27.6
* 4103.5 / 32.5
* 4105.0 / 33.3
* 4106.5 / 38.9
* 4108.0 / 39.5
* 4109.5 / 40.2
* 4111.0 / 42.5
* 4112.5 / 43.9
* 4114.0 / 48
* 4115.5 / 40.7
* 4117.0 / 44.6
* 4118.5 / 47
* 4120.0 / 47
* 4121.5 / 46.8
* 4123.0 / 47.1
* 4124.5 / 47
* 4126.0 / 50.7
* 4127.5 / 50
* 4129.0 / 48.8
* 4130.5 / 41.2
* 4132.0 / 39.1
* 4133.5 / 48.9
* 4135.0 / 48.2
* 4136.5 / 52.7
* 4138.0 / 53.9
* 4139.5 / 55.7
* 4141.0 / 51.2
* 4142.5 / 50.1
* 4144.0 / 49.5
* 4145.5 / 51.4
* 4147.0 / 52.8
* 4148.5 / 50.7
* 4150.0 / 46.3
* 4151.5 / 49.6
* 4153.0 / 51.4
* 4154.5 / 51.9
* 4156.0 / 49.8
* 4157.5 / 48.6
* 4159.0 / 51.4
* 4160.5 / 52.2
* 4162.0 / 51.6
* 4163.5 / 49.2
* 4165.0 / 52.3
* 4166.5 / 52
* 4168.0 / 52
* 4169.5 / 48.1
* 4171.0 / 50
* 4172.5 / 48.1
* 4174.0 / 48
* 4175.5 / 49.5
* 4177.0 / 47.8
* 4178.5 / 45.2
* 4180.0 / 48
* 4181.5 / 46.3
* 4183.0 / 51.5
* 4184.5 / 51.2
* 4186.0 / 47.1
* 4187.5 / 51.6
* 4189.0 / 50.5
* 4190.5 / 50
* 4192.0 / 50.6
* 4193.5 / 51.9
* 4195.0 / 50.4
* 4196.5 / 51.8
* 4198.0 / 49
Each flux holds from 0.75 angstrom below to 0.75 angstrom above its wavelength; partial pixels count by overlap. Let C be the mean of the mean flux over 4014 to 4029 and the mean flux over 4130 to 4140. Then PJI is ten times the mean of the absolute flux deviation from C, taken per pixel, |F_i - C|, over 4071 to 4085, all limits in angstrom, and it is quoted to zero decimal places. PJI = 14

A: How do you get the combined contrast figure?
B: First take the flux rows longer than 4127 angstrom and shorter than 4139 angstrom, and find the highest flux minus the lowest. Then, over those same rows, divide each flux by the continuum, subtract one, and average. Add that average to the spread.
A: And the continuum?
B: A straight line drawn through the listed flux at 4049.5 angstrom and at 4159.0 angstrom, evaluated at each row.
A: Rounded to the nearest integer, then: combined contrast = 15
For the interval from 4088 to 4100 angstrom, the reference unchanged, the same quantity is 35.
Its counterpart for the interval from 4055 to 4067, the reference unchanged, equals 10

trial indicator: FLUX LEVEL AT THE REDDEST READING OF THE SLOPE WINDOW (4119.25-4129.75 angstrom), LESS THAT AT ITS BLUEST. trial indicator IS 1.8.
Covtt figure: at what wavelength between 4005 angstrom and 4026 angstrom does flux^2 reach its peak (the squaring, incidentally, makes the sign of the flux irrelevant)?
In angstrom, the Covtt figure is 4022.5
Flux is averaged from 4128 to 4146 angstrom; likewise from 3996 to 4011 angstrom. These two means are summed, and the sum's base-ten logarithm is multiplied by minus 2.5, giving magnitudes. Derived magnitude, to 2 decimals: -4.98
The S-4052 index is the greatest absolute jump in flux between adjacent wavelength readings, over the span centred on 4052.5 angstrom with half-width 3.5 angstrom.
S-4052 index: 2.5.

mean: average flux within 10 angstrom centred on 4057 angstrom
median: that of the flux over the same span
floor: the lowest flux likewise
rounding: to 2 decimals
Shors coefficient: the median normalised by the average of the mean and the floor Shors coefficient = 1.09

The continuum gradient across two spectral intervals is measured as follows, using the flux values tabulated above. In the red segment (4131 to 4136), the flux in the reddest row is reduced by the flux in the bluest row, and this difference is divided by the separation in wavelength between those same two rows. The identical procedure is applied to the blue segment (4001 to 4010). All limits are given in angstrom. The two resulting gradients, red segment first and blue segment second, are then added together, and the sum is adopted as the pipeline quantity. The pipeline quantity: 3.8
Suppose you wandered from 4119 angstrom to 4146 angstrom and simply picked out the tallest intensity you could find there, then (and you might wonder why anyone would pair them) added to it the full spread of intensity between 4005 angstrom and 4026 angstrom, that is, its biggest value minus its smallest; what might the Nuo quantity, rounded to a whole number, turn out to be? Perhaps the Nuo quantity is 64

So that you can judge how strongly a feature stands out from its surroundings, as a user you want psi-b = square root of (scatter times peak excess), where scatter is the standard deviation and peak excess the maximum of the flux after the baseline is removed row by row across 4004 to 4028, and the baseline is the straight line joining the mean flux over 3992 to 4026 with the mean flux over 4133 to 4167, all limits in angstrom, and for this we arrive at 3.4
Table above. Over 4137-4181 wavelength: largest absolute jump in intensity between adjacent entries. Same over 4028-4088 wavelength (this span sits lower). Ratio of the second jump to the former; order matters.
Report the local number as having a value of 2.2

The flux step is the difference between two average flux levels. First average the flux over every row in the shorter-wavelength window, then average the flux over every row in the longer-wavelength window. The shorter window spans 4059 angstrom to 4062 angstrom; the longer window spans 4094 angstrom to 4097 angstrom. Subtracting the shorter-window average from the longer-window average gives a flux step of -11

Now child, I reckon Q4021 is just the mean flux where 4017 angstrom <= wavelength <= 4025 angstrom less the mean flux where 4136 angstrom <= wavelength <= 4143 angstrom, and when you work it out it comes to -1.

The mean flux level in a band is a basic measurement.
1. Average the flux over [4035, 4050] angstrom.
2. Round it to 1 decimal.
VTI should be 52.0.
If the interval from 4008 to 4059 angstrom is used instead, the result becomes 51.5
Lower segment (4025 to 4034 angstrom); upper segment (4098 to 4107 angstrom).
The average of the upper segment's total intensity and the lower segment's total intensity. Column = 247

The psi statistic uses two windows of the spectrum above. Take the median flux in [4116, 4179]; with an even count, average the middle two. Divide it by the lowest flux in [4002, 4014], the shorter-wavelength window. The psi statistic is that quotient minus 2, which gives -0.93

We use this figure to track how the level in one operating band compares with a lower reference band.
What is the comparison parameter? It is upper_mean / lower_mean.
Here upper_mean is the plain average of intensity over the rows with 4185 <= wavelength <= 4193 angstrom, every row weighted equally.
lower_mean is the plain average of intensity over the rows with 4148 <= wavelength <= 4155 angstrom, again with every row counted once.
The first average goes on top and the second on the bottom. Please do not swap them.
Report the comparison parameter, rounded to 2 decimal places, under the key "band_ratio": 1.00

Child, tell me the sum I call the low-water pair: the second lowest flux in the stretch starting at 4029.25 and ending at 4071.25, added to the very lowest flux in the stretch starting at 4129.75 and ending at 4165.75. 85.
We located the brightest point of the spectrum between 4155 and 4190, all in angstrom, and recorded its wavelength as 4165.0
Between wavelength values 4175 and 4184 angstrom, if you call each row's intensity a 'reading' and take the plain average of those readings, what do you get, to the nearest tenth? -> 48.1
